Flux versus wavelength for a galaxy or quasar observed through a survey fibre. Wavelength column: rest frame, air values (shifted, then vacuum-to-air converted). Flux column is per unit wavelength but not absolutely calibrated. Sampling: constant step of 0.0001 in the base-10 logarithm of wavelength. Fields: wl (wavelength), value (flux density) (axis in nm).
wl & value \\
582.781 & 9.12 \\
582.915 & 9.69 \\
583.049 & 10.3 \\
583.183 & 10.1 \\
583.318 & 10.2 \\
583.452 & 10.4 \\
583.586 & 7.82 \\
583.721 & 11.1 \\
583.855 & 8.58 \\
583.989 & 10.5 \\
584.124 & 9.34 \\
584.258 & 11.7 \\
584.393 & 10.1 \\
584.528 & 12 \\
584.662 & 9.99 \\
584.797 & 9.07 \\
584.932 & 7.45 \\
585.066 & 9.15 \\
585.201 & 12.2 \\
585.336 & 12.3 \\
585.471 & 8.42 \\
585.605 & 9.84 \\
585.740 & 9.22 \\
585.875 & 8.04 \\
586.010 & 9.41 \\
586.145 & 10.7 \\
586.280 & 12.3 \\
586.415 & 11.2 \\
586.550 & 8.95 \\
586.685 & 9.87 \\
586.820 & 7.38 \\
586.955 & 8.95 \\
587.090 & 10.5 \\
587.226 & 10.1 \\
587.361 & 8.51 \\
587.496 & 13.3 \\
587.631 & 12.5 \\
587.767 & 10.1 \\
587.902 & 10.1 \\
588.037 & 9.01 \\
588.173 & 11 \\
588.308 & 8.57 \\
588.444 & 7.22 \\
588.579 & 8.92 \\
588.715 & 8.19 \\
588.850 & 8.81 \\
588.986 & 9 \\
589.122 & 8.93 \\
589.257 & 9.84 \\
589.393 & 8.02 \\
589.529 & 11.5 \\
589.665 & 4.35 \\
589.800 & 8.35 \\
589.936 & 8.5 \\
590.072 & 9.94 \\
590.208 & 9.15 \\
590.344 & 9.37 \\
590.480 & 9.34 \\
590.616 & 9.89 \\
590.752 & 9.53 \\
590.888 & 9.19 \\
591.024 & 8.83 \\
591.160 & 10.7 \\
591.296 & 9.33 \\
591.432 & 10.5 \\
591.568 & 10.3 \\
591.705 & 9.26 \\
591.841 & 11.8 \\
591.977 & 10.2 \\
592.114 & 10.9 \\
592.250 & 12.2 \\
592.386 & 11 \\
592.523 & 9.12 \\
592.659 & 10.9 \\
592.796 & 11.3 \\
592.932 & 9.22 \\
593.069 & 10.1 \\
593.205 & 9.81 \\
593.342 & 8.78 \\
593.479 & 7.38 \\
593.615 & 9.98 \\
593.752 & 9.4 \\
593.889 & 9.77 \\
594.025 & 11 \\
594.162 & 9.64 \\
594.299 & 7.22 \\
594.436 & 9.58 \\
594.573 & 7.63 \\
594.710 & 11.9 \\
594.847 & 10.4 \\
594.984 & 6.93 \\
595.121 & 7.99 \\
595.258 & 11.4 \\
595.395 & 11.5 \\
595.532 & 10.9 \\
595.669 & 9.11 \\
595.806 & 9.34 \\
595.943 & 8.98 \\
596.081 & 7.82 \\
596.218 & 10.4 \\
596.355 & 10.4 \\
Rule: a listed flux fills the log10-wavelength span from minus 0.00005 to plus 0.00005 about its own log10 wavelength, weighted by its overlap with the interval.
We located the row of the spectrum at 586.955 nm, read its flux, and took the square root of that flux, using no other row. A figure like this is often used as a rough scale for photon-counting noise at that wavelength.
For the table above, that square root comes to 3.0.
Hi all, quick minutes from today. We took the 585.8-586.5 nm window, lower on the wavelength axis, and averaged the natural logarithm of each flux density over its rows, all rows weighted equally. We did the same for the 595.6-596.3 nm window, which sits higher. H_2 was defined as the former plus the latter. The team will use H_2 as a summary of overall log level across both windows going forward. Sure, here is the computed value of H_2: 4.53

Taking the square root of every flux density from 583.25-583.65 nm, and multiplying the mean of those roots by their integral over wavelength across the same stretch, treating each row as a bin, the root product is 3.8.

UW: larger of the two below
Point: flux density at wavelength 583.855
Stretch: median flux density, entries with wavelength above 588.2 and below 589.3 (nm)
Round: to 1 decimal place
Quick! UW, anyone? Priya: 8.9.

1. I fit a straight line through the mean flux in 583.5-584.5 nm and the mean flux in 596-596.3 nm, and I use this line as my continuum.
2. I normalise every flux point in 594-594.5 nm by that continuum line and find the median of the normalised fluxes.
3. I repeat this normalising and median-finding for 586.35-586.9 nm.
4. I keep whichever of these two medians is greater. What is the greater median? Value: 1.04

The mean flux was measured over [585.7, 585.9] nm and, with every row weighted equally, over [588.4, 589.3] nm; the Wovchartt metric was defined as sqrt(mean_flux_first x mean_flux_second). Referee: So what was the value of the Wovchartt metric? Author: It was 8.7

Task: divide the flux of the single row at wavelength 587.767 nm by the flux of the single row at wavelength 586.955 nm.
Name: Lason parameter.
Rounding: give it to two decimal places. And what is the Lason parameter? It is 1.13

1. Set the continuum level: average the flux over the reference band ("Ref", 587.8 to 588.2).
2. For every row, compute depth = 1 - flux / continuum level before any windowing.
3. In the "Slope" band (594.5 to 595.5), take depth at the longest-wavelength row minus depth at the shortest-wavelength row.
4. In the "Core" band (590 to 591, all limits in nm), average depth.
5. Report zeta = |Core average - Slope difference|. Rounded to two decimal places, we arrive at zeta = 0.44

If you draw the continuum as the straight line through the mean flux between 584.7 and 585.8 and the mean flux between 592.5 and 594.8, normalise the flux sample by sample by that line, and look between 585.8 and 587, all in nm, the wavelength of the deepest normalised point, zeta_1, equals 586.820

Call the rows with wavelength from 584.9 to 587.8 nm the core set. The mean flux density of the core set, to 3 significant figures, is 10.0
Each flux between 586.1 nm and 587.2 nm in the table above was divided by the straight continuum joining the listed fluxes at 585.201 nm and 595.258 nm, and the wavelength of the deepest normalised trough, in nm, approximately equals 586.820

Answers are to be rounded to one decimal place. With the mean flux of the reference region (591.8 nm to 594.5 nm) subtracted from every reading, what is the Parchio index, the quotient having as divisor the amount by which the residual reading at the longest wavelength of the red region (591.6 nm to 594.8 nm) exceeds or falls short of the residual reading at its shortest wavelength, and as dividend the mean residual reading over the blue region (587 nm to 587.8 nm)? 0.3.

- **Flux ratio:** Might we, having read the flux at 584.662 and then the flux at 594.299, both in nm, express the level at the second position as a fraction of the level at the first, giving 0.72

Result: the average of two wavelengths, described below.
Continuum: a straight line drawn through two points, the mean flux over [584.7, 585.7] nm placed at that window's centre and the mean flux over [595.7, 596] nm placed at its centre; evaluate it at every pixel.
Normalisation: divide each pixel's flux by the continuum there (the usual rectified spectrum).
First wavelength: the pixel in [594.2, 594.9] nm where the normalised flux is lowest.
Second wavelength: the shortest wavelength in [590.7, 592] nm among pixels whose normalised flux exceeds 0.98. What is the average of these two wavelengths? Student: 592.53 nm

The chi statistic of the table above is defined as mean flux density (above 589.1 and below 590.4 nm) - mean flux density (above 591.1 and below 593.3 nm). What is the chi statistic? -1.6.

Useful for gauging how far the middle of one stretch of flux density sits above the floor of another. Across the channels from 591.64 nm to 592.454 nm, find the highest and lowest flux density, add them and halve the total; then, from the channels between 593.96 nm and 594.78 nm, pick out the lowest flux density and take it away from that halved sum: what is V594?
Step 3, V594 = 3.5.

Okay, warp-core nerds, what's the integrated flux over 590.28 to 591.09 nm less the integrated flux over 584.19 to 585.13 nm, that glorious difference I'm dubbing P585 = -1.7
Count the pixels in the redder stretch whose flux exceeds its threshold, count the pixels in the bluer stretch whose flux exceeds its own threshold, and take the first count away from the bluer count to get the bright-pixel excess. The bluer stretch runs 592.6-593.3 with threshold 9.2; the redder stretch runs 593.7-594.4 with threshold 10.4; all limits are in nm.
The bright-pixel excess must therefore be 4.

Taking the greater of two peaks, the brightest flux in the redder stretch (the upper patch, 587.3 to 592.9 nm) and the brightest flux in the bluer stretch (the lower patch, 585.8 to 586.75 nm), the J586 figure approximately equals 13.3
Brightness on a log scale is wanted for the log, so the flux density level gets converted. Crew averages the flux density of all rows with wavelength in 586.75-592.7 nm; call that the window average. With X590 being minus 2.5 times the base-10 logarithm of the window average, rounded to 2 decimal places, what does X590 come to -2.46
